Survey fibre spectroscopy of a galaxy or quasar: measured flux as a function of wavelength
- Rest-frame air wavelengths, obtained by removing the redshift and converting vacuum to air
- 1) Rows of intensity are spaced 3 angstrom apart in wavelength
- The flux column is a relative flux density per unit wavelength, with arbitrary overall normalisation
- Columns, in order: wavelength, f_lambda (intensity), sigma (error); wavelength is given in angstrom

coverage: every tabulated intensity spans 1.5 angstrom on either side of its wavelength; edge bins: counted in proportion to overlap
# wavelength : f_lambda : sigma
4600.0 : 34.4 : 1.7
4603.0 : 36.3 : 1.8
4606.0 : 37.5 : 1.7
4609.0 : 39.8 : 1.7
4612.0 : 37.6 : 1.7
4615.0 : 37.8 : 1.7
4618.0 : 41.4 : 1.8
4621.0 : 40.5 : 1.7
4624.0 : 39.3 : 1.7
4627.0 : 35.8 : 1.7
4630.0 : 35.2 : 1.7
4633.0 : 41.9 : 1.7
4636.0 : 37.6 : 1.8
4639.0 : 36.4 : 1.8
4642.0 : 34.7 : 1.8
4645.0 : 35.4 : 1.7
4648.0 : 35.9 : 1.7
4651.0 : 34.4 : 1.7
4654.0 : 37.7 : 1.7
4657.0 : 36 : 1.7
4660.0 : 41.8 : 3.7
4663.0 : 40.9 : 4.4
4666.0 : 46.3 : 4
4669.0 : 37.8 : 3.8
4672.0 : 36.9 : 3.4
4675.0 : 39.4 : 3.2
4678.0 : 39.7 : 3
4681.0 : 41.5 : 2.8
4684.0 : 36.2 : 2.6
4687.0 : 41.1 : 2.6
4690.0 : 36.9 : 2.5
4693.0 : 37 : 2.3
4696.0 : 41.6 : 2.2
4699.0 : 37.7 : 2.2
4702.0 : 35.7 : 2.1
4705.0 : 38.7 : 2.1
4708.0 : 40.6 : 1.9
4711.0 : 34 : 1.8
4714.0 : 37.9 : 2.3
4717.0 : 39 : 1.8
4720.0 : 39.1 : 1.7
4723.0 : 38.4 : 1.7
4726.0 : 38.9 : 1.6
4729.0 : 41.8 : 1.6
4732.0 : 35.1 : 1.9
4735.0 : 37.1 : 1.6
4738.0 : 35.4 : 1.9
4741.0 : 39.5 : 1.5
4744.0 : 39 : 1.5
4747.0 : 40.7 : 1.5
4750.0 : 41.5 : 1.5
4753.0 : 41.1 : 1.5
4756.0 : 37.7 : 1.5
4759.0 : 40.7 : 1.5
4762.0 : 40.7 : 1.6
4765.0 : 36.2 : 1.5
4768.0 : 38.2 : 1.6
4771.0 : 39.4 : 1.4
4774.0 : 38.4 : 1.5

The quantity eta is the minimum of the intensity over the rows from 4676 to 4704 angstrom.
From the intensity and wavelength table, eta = 35.7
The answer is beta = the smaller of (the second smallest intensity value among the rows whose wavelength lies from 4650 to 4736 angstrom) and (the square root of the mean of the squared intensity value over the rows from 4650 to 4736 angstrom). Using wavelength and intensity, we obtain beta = 34.4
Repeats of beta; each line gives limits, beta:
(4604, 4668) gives 34.7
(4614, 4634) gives 35.8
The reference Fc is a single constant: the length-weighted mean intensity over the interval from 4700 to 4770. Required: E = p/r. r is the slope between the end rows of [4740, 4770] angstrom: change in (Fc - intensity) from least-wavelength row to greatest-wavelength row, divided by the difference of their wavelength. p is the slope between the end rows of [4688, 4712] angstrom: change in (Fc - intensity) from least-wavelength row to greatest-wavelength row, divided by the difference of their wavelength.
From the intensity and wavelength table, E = 2.9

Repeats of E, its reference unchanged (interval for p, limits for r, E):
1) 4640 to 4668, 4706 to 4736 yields -3.7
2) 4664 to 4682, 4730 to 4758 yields -3.0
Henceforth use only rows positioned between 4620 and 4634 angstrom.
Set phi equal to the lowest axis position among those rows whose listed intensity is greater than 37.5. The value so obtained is 4621.0 angstrom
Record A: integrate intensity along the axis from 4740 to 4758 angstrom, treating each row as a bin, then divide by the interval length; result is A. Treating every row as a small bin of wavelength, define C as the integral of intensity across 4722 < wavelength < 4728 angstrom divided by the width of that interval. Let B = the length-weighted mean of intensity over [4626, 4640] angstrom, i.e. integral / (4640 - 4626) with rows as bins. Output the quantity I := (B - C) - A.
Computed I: -41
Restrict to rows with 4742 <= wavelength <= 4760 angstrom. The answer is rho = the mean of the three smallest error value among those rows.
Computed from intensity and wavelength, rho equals 1.50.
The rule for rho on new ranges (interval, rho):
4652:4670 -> 2.37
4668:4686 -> 2.80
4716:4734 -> 1.63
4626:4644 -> 1.70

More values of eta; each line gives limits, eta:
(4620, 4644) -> 34.7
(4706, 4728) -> 34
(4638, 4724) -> 34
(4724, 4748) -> 35.1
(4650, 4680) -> 34.4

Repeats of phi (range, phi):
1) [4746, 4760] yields 4747.0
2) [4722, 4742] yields 4723.0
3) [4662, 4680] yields 4663.0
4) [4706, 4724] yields 4708.0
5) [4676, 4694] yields 4678.0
